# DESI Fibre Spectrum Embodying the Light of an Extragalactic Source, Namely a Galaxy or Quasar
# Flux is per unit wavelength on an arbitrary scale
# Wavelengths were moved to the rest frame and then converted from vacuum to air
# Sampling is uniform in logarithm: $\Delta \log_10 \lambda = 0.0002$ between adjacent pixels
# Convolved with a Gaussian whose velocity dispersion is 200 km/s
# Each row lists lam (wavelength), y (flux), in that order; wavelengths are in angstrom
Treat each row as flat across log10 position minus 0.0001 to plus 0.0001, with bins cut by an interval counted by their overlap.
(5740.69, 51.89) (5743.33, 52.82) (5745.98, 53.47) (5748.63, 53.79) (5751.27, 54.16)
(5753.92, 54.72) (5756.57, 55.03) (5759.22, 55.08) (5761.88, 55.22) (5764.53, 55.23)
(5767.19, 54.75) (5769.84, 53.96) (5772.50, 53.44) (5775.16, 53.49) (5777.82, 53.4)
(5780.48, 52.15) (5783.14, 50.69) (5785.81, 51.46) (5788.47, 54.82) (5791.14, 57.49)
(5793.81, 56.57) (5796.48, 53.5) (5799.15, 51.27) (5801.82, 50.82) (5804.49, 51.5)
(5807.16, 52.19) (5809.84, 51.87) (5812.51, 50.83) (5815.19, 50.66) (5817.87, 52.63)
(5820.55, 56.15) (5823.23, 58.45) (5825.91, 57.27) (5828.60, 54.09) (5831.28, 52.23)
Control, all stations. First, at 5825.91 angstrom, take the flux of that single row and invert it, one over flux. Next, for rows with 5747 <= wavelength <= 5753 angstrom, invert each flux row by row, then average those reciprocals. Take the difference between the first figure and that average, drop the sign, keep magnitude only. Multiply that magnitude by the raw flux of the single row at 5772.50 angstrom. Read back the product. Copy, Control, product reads 0.057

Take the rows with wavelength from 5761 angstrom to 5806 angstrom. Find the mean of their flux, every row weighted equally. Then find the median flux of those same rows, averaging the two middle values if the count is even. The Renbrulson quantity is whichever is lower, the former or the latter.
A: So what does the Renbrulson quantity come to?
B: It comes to 53.5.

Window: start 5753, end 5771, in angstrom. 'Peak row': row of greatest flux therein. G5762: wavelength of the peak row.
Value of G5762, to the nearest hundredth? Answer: 5764.53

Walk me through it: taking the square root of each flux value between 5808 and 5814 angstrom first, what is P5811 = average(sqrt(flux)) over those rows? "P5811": 7.17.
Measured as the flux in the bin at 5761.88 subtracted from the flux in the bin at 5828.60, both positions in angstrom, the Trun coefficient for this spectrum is -1.1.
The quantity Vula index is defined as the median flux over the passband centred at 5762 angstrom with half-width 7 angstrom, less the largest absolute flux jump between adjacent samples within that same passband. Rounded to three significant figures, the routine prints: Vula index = 54.6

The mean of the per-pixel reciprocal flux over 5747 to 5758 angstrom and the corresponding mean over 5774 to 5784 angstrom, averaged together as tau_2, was 0.0187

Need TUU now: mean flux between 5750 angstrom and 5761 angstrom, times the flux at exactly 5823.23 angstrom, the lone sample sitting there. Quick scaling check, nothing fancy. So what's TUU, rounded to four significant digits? 3200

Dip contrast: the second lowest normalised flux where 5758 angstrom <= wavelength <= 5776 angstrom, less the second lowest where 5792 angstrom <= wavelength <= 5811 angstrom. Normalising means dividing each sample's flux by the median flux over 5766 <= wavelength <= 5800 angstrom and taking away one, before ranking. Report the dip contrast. 0.042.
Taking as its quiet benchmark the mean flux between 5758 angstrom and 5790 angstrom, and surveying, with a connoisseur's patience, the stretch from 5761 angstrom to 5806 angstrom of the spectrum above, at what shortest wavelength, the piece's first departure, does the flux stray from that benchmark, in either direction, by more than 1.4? 5761.88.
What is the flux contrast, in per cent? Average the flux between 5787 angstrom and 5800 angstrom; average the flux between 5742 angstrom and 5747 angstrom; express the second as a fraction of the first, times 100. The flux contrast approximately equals 97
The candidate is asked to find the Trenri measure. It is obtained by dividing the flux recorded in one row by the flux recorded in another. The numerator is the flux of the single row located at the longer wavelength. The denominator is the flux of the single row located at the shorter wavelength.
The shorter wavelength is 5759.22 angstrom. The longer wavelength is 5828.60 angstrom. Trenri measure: 0.98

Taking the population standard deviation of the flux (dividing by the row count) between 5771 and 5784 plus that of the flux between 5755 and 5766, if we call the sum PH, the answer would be 1.2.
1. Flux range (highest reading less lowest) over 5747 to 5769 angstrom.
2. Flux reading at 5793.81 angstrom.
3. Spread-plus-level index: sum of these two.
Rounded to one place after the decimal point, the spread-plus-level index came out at 58.0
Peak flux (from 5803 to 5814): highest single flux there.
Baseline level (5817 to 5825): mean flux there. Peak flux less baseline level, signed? -4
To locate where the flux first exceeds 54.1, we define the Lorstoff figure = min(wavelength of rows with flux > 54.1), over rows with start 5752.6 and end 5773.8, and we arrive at 5753.92 angstrom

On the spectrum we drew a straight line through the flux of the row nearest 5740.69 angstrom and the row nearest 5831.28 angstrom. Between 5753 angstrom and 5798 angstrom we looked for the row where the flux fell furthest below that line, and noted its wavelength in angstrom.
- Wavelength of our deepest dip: 5783.14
